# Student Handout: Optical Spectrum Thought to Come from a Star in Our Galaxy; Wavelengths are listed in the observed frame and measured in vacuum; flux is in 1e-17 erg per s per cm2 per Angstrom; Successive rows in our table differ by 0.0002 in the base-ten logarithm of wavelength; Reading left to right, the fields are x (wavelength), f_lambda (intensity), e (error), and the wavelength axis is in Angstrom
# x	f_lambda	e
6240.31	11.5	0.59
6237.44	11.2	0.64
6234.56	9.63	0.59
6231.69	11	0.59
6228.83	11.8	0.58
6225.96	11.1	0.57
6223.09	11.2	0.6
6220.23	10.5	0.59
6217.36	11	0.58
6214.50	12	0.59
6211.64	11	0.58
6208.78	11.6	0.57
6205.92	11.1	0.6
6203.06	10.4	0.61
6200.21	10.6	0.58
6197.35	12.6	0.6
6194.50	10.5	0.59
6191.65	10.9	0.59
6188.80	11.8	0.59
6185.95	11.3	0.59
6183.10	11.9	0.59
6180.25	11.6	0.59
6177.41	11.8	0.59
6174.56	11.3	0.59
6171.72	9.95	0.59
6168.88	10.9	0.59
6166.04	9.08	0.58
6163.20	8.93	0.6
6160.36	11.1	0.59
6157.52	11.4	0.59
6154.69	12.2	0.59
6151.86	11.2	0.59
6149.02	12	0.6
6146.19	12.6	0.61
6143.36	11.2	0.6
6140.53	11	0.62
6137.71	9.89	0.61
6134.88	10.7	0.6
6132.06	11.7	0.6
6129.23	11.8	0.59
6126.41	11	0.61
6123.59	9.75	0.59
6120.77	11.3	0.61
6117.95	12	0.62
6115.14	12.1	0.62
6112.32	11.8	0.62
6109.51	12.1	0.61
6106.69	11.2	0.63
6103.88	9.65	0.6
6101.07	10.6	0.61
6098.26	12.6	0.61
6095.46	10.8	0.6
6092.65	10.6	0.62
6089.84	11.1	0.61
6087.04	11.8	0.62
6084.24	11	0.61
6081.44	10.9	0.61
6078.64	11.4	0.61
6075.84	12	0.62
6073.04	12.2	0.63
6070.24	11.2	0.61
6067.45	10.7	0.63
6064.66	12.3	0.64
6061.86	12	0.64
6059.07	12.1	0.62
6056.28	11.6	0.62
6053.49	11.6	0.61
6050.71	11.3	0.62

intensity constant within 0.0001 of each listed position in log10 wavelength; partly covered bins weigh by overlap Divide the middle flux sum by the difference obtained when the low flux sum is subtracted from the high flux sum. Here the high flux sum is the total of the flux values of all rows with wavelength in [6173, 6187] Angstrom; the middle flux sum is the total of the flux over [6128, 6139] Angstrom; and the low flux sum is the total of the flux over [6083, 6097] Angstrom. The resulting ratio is 17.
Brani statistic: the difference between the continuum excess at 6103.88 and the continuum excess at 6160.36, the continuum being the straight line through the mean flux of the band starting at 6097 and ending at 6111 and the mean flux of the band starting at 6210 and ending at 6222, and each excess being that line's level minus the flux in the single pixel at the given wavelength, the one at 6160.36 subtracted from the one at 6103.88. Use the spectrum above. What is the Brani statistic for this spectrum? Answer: 1.5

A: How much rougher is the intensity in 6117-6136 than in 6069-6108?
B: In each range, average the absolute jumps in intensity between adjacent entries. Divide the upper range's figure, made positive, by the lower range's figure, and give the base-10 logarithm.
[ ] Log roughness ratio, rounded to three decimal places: 0.031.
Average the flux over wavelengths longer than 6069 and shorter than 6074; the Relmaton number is 11.7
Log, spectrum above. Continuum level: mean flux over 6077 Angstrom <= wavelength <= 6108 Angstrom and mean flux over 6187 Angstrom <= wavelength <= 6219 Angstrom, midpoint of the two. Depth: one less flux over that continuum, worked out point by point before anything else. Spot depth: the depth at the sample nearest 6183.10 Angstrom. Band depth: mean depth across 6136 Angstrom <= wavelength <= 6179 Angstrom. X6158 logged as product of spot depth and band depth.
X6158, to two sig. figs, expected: -0.0011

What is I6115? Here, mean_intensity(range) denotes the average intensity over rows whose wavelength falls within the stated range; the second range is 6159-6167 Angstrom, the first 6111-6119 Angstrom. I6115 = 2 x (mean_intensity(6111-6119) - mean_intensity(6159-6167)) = 4.5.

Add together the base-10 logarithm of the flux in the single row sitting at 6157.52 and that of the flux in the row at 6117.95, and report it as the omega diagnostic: 2.14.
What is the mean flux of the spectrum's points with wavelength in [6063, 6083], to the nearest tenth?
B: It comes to 11.5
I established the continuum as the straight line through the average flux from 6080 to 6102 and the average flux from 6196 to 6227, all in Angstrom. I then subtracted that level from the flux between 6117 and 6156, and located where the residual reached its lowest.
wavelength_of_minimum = 6123.59 Angstrom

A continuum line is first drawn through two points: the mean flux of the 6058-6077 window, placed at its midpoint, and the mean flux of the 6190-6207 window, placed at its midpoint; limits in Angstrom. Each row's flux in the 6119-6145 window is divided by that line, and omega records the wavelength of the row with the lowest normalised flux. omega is 6123.59 Angstrom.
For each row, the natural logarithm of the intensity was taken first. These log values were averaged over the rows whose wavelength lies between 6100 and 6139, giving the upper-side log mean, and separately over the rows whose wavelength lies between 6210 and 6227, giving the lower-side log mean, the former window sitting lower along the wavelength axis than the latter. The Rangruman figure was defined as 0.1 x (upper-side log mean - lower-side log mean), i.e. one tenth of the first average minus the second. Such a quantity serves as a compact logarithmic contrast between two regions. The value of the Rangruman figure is -0.0004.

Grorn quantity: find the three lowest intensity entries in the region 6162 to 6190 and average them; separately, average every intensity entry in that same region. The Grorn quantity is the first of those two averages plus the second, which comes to 20.2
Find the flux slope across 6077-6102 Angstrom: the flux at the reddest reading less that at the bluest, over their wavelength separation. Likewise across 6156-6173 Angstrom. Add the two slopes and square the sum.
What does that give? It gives 0.0190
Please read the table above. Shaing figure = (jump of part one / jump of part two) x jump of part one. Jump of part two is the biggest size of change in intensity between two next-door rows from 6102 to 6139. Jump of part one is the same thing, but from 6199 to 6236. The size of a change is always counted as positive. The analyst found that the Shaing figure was 1.2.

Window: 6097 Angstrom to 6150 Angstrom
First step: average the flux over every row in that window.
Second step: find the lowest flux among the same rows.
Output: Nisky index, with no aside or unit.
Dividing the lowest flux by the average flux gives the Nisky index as 0.85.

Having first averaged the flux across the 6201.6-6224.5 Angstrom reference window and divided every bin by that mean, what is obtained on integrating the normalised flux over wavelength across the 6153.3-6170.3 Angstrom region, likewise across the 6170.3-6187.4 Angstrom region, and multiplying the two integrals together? 283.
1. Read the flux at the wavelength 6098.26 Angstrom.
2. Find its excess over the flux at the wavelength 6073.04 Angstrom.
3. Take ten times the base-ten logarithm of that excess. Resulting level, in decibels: -4.0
